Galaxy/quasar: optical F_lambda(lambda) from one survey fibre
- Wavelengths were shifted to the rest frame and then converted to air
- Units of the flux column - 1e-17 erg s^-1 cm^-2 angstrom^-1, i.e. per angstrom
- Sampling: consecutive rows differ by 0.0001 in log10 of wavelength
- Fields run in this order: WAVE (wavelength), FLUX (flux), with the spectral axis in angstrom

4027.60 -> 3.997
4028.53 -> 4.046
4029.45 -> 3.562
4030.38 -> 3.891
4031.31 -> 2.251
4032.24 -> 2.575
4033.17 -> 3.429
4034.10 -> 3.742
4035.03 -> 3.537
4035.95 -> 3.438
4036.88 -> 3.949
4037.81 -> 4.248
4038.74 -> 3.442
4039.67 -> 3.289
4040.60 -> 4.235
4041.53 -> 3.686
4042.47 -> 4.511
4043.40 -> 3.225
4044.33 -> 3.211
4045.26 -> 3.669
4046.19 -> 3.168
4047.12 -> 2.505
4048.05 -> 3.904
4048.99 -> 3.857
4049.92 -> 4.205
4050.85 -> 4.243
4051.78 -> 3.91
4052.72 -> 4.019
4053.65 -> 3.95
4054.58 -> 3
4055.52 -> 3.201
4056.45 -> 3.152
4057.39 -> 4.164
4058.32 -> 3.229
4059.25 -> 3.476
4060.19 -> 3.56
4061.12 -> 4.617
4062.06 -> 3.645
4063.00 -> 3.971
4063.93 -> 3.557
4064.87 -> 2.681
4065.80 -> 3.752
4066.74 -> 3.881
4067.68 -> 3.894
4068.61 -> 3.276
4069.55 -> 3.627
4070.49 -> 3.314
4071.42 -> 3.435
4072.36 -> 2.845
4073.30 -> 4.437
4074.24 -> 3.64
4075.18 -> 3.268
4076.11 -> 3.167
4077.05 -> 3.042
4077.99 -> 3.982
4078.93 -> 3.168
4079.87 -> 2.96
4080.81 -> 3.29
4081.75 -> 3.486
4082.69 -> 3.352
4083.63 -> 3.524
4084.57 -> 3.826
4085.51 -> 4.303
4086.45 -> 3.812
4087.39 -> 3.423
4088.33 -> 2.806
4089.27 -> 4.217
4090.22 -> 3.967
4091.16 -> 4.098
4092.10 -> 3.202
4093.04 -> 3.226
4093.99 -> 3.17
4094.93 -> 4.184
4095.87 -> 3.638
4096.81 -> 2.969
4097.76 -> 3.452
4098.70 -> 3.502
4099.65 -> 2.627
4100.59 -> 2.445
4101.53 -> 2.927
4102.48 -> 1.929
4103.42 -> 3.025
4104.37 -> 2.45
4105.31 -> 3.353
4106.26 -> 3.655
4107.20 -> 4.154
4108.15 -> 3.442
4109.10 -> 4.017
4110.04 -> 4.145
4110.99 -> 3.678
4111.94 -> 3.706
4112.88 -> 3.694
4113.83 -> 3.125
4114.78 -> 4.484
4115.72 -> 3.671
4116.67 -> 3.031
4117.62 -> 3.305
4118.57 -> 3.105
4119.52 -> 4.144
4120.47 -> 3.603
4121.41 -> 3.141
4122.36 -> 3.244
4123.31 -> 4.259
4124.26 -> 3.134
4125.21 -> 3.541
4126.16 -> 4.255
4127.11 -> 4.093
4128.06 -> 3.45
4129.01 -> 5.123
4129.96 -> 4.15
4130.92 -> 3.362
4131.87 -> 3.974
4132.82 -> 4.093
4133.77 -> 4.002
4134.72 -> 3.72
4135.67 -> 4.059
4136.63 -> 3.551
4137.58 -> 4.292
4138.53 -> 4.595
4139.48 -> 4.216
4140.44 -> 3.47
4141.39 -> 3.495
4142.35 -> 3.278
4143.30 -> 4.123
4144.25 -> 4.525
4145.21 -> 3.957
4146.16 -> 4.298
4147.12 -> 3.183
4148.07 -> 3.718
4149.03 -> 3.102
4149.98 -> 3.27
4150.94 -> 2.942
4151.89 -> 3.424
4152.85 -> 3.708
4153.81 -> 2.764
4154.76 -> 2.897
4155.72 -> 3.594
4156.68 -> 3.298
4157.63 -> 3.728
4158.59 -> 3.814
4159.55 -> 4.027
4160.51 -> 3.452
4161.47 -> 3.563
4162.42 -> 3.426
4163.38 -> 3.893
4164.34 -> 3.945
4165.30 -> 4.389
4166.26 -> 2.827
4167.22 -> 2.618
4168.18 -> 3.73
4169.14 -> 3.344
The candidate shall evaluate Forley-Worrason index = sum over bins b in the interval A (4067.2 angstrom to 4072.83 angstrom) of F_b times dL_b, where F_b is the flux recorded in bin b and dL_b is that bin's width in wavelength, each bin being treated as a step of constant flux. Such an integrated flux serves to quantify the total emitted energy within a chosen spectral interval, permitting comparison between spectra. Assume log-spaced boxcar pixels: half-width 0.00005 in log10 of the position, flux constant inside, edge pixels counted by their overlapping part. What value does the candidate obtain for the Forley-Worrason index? 19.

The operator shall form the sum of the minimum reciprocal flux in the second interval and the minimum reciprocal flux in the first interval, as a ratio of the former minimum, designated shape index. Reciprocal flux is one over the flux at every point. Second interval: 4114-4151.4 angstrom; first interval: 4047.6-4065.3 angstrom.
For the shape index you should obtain 2.11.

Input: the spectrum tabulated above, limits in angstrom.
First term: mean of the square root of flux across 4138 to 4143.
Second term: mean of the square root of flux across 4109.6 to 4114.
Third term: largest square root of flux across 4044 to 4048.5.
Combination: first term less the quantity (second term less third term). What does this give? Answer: 2.01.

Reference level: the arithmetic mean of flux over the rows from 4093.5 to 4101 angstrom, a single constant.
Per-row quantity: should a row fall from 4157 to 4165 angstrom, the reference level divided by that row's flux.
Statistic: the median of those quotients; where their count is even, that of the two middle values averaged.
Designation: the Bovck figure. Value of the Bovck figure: 0.86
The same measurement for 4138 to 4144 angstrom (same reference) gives 0.86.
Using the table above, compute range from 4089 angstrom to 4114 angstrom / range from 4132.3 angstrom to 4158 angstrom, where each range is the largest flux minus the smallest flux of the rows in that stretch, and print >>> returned 1.25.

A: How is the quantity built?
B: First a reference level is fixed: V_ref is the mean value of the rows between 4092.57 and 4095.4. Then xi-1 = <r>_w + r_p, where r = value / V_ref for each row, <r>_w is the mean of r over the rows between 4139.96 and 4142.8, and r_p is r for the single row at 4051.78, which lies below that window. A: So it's 2.08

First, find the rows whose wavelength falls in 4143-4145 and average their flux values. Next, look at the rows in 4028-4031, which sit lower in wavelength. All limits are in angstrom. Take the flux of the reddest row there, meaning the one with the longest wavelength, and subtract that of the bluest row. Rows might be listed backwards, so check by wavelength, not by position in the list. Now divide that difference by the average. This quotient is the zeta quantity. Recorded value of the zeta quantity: -0.04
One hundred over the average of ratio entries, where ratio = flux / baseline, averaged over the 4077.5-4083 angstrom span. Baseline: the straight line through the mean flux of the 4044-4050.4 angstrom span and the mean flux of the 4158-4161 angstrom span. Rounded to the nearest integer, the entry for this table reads 106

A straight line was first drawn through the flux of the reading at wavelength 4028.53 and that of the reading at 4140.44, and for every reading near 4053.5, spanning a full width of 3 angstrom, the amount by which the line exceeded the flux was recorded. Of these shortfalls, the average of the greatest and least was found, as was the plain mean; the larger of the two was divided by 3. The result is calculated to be 0.14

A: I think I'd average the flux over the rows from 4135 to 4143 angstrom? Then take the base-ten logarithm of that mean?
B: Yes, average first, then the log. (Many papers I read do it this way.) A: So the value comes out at 0.588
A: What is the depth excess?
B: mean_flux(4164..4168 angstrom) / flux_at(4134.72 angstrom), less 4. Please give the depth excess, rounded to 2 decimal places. -3.07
